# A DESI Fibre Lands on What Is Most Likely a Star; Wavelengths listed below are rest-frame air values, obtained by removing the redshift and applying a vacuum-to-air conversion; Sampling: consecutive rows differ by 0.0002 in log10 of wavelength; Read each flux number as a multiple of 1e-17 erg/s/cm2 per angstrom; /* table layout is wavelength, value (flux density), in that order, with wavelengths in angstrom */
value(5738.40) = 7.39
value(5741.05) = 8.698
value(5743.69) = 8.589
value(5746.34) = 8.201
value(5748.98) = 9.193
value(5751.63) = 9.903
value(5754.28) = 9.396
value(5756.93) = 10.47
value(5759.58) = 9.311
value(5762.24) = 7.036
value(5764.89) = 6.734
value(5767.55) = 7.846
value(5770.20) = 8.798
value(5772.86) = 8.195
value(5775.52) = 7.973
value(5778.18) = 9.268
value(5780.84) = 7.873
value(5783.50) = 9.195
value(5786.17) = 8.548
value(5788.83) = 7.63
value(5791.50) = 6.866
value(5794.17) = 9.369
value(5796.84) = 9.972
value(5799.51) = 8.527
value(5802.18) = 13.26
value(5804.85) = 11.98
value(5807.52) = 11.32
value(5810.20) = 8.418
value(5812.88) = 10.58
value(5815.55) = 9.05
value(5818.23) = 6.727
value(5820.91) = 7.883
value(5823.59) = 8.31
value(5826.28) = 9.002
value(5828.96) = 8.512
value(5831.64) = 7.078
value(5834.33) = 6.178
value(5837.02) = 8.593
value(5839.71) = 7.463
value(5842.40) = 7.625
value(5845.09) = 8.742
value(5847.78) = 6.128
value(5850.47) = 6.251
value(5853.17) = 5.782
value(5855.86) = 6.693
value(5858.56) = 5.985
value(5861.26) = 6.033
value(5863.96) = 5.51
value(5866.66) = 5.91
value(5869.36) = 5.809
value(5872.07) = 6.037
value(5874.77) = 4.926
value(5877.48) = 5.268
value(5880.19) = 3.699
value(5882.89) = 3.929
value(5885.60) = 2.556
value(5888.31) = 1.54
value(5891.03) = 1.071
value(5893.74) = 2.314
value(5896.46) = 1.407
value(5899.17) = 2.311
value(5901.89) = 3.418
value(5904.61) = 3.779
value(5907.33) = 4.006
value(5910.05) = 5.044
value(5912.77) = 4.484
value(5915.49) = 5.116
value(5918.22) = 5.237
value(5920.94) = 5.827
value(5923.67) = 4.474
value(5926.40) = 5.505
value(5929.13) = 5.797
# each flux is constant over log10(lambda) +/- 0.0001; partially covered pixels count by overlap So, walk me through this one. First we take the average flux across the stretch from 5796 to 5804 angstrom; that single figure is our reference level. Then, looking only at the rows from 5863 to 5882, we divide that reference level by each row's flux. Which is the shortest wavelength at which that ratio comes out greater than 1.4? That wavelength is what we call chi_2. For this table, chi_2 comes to 5863.96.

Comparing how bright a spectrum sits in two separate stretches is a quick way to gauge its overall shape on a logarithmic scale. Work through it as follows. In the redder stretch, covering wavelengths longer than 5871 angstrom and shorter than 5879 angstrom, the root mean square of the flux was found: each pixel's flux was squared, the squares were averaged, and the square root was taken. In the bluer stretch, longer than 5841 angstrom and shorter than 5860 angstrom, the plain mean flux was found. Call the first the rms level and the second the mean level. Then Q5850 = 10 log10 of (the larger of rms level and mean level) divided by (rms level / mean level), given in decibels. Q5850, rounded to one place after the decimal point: 9.2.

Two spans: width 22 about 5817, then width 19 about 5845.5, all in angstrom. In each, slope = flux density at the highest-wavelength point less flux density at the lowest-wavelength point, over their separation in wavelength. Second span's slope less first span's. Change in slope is -0.1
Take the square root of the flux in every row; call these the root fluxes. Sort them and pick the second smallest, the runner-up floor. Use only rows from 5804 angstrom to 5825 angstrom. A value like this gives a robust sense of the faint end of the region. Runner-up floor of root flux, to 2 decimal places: 2.81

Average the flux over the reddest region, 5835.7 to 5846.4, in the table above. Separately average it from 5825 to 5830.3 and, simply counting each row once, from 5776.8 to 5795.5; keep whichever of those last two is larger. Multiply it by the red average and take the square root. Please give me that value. 8.43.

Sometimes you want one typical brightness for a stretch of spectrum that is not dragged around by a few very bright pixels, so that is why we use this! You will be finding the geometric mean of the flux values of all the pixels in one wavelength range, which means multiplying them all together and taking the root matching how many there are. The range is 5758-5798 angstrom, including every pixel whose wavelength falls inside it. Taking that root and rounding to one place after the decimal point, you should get 8.3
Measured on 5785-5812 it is 9.4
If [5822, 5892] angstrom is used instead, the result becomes 5.4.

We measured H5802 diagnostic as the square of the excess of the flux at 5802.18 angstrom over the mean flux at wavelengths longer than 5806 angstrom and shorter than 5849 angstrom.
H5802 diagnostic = 25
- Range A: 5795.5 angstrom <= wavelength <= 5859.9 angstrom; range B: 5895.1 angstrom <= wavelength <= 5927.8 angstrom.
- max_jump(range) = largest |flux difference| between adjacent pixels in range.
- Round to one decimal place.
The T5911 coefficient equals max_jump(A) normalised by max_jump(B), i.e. 3.5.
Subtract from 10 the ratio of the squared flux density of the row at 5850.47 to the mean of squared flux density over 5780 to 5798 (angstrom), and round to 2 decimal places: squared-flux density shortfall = 9.47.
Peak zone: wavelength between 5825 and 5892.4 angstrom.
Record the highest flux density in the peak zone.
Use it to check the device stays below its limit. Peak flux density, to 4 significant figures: 9.002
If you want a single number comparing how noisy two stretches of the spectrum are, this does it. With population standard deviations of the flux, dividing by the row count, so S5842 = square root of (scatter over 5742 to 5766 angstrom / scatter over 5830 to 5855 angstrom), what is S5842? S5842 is 1.07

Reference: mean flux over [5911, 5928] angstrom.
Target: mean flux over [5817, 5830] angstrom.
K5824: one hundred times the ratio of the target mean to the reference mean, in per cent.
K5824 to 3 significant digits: 158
